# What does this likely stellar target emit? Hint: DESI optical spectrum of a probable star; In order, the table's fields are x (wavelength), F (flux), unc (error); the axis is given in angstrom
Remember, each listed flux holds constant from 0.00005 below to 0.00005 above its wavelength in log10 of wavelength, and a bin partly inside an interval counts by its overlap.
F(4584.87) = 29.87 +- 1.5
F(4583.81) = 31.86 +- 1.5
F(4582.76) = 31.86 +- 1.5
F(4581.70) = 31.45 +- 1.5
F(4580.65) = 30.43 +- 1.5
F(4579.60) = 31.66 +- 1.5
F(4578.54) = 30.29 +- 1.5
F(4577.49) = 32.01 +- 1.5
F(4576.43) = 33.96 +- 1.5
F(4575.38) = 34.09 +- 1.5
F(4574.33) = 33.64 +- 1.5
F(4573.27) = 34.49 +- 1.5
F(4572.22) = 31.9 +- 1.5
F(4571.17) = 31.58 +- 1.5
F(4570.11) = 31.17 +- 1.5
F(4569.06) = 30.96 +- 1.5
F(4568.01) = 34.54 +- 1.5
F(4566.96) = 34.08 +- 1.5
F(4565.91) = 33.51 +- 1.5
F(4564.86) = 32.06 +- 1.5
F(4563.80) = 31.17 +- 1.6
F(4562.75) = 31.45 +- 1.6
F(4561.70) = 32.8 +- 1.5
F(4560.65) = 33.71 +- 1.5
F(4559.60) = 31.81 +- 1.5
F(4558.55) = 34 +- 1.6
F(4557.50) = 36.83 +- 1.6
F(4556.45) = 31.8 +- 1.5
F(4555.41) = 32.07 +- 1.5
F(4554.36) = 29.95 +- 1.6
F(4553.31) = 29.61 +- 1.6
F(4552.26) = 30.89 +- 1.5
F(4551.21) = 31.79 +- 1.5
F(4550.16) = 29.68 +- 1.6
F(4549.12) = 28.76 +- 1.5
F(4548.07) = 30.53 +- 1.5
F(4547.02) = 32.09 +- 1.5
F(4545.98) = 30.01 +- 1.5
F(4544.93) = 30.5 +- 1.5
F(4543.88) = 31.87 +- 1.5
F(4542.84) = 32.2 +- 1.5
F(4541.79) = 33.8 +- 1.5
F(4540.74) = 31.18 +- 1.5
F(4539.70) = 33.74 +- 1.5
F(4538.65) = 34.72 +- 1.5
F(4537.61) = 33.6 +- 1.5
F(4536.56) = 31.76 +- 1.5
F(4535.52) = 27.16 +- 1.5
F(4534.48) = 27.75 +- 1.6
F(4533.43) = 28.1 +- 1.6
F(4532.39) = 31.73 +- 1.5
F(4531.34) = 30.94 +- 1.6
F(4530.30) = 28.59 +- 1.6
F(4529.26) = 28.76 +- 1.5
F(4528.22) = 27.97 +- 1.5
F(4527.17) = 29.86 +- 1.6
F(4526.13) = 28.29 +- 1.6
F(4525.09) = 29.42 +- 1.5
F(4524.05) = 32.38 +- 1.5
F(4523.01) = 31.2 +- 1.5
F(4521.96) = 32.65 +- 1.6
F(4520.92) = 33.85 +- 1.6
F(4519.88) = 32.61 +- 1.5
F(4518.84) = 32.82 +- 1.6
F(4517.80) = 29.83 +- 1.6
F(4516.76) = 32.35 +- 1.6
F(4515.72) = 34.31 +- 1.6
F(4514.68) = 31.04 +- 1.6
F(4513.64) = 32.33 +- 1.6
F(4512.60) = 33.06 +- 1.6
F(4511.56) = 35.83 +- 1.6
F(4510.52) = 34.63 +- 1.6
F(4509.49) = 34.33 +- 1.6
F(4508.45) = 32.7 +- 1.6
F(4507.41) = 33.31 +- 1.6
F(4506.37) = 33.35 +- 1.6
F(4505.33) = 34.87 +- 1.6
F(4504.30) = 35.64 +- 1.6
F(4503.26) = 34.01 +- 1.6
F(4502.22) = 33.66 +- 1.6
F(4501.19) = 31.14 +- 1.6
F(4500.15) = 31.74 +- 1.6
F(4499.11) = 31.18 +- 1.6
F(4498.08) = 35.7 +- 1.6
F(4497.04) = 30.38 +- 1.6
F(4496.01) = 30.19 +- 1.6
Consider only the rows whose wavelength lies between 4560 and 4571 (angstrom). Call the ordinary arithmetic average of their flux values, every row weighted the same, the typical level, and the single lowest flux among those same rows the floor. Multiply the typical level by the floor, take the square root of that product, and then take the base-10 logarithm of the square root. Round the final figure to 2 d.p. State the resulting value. 1.50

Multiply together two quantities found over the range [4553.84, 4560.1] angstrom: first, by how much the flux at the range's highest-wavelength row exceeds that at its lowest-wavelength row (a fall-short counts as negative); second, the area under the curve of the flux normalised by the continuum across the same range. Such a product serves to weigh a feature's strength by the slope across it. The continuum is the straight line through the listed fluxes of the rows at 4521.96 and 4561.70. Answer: 12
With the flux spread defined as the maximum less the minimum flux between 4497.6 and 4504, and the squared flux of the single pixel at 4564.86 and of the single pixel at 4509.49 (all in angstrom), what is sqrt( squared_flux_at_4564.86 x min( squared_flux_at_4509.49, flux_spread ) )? 68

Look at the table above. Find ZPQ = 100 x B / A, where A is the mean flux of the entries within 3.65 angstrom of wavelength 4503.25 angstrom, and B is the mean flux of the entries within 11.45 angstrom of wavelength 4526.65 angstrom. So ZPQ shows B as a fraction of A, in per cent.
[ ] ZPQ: 92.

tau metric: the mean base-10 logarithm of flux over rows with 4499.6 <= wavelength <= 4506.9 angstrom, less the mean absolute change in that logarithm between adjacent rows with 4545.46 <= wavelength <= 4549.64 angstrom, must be 1.50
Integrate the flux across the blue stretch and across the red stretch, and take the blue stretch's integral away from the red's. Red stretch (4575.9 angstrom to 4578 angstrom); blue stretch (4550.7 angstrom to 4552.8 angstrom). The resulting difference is 4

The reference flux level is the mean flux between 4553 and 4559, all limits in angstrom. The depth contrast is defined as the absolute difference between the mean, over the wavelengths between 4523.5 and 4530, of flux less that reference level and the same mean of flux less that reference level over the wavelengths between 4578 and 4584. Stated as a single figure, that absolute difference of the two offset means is 1.8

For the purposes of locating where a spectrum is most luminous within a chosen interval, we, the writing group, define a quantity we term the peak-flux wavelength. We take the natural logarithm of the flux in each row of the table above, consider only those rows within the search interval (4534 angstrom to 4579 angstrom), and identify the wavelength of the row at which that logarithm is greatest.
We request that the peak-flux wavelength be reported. 4557.50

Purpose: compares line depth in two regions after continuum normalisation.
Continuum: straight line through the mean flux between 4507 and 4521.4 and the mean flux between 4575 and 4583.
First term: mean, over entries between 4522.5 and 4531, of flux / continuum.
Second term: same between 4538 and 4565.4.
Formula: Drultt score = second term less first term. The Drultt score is 0.08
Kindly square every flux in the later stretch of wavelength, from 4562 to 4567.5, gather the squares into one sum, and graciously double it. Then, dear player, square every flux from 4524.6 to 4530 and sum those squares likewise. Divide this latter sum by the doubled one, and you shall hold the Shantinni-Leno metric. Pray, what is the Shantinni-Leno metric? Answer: 0.40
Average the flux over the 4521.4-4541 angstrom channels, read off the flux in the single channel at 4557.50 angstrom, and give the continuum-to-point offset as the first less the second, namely -6.3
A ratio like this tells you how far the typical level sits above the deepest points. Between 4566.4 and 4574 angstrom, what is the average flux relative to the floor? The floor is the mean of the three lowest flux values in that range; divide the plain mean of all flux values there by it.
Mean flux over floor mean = 1.05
